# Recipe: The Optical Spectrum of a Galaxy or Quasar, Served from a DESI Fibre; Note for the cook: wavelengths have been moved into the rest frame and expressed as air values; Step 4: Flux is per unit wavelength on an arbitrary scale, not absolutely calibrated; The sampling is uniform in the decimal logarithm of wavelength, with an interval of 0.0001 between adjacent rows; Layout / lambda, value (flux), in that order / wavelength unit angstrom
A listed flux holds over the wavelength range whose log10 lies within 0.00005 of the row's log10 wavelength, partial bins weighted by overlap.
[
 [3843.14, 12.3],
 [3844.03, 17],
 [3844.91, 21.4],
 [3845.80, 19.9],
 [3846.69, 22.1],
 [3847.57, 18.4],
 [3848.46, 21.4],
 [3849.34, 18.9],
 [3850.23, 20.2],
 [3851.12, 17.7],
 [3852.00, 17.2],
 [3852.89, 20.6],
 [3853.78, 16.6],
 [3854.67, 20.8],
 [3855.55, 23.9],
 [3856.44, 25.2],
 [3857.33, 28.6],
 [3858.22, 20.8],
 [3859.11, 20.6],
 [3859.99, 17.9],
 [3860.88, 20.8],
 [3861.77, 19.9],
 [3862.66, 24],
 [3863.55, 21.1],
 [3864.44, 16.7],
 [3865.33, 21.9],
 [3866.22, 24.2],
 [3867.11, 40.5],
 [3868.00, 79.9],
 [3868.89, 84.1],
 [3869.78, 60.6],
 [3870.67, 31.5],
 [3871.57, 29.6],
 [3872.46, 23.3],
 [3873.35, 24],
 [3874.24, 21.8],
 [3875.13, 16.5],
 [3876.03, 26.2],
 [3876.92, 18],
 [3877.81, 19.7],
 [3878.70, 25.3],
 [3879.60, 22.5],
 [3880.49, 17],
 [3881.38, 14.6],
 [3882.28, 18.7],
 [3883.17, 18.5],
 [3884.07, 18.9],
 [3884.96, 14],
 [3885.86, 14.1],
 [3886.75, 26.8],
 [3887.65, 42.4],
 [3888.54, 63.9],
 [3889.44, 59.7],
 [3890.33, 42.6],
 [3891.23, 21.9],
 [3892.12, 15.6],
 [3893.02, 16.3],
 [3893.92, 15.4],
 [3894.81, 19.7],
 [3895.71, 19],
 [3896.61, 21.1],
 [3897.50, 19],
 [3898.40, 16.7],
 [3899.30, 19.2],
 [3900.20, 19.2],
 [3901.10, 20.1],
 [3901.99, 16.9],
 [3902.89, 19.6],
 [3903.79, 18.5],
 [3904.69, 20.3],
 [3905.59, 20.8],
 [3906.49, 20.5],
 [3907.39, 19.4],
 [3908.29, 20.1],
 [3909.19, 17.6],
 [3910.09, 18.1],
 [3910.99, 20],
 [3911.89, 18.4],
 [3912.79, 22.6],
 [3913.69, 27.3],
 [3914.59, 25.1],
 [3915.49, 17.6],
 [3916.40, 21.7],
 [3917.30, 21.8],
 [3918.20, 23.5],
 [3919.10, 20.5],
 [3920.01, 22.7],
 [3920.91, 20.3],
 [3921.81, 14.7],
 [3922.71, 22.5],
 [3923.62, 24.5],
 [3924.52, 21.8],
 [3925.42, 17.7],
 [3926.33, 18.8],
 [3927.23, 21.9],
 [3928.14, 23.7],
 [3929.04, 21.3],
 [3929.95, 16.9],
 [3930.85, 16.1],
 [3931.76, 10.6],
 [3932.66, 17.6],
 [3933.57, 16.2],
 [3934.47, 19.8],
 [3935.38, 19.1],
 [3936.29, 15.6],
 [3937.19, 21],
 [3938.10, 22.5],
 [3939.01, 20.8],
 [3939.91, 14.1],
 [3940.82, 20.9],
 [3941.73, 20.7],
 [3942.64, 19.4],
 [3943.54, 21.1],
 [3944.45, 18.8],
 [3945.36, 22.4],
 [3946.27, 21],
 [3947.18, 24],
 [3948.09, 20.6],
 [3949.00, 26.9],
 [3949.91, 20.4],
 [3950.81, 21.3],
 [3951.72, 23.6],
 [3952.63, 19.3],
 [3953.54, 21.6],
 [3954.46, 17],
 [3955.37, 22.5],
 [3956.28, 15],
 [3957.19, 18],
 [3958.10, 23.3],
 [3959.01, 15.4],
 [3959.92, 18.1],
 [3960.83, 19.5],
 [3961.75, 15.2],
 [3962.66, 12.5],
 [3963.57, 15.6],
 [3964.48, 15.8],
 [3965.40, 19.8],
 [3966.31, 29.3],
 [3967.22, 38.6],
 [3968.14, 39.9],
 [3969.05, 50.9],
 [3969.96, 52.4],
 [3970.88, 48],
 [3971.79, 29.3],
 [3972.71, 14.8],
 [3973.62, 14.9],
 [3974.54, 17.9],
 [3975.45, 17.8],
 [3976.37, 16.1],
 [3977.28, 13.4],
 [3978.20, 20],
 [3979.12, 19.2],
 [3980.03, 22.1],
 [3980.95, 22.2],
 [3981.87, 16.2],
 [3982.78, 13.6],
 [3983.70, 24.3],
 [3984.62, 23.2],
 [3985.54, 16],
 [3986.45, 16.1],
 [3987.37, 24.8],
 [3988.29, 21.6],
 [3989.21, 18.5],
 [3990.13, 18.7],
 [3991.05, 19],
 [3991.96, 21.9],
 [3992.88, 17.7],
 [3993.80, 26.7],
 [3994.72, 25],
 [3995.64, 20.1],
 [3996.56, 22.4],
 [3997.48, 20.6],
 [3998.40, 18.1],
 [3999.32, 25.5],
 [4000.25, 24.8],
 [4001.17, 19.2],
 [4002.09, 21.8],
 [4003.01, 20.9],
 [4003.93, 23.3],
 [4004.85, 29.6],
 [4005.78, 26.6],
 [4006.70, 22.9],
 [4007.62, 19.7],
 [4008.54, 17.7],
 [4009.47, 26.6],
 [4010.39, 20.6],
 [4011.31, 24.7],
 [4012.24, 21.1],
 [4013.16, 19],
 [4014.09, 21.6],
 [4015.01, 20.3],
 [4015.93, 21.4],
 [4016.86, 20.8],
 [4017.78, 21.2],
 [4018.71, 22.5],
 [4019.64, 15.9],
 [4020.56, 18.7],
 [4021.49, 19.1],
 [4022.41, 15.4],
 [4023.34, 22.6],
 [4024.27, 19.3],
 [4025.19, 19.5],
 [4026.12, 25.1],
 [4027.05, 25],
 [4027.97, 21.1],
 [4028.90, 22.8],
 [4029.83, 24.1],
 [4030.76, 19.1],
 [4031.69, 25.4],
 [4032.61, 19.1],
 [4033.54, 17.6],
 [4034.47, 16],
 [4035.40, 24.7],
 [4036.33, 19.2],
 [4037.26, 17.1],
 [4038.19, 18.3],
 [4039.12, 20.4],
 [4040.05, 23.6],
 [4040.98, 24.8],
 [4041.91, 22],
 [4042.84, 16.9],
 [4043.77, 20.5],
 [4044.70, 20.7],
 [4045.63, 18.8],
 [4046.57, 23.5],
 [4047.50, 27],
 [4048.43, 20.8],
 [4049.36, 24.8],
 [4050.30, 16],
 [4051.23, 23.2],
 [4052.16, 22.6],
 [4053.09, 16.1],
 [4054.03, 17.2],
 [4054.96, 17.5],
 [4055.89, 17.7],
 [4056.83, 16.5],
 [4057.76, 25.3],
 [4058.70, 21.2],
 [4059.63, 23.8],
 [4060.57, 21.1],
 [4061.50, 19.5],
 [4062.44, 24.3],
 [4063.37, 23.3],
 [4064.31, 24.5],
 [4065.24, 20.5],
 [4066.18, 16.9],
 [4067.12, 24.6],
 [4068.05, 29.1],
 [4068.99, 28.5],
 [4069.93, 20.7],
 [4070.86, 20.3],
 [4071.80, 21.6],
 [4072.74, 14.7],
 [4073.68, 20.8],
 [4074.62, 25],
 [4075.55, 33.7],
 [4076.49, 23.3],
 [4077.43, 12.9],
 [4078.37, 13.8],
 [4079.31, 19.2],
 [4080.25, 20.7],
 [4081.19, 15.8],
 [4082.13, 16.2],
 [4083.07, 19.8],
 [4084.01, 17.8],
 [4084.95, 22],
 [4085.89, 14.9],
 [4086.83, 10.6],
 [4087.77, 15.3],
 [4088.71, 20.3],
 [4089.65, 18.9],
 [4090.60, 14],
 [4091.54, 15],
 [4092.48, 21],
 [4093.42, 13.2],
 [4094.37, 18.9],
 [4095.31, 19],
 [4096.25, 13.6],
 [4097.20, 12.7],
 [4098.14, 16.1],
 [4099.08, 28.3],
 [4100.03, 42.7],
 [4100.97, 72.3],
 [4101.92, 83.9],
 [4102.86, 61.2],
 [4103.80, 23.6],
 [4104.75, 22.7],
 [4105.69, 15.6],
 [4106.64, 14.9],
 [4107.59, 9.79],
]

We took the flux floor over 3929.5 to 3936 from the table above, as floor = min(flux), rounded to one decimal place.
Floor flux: 10.6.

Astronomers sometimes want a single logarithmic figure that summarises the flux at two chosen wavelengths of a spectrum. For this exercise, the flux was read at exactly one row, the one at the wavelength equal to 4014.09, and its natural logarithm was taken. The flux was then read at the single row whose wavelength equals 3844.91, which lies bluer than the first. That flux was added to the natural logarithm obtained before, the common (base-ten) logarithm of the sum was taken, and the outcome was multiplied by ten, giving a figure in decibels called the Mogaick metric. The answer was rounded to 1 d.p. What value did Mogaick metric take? 13.9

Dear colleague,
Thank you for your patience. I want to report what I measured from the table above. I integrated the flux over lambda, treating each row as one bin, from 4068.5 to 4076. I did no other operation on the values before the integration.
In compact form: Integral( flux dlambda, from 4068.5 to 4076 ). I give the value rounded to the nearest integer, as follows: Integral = 174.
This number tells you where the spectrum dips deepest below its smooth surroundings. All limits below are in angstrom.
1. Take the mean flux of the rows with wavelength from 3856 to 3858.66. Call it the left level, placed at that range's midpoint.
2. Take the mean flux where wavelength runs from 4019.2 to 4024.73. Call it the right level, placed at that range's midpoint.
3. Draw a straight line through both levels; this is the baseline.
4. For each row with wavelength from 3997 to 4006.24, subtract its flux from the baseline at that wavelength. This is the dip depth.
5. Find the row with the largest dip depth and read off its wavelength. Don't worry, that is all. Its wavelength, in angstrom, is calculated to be 3998.40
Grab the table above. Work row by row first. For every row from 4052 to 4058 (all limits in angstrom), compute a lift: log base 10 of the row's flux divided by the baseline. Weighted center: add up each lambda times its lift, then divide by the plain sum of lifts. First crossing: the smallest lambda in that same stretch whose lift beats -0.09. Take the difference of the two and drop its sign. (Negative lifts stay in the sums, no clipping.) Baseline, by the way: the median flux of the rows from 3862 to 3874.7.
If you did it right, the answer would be 2.6 angstrom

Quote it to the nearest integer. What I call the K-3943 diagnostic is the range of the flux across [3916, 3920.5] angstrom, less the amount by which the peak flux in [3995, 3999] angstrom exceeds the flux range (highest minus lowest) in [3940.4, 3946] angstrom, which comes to -16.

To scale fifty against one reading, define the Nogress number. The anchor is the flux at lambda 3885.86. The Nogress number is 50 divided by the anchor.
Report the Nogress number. 3.55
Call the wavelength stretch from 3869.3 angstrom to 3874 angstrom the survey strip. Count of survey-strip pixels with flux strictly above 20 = 5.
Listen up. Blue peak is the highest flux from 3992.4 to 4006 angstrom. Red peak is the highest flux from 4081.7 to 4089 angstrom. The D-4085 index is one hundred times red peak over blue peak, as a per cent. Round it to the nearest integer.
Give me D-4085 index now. 74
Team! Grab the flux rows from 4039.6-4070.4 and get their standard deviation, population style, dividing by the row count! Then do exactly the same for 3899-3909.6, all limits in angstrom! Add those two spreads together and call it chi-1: 4.7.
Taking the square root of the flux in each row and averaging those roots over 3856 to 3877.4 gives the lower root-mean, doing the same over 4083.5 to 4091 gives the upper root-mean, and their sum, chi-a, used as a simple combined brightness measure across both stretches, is 9.36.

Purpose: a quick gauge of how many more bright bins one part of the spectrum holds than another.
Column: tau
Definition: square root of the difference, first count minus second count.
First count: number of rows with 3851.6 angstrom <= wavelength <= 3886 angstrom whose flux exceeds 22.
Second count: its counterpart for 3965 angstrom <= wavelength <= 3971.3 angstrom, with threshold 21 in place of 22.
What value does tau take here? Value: 3.2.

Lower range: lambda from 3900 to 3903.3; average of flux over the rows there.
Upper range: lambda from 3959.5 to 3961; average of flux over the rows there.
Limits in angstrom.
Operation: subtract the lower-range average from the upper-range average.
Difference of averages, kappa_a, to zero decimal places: 0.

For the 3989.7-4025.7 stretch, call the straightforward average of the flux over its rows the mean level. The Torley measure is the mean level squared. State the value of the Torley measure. 456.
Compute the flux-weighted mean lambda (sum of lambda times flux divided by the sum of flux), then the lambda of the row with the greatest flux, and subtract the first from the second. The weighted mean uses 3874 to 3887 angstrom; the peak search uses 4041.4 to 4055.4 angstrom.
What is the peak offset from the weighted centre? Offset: 167.2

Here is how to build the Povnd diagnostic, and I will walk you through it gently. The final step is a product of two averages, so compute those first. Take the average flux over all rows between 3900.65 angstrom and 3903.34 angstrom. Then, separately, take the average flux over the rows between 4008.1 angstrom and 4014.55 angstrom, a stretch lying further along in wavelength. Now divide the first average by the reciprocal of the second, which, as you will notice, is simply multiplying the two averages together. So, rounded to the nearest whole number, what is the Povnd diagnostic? 408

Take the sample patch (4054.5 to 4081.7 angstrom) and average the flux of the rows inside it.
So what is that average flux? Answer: 21.3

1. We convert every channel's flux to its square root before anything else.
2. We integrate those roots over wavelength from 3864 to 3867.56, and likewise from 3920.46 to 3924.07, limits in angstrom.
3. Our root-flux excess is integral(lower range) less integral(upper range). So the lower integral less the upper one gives 1.6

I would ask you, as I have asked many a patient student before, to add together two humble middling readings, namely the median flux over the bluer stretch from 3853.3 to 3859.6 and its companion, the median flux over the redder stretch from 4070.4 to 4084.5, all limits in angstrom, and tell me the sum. 41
